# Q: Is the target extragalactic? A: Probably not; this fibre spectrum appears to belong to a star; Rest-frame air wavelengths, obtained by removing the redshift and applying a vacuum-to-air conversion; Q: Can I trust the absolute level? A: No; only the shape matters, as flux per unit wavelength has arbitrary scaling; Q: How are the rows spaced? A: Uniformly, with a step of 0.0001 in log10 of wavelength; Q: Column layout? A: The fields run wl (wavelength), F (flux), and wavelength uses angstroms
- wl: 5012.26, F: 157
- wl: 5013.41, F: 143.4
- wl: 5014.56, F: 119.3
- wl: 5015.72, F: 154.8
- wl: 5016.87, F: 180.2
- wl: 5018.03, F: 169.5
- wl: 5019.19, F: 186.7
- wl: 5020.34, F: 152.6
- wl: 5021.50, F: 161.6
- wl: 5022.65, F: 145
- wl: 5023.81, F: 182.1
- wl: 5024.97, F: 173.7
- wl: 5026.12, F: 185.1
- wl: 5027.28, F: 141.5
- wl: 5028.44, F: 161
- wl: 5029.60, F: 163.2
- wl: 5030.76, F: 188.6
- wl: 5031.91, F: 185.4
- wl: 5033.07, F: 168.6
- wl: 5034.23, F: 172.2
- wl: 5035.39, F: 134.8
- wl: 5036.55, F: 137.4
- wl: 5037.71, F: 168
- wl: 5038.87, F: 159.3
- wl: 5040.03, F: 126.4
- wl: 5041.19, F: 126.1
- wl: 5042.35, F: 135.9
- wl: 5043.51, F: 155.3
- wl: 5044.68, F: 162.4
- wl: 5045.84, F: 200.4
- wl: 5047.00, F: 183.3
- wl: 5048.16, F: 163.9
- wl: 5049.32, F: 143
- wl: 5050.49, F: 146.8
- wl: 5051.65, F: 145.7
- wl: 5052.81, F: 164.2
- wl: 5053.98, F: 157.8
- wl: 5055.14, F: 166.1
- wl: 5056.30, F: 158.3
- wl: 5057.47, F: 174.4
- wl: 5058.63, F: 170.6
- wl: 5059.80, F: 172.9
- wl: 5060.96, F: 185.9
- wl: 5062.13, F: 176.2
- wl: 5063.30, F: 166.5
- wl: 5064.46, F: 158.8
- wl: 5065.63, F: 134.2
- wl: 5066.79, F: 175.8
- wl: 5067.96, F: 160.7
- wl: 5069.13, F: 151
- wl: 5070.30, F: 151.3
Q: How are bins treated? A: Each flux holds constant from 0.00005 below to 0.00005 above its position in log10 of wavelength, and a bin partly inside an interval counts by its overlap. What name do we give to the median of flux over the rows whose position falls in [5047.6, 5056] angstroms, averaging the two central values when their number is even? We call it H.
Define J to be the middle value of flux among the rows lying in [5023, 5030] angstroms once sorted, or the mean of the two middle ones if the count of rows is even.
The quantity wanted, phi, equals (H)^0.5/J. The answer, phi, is 0.075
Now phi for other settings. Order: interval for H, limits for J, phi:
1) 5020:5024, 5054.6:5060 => 0.073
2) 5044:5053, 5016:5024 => 0.075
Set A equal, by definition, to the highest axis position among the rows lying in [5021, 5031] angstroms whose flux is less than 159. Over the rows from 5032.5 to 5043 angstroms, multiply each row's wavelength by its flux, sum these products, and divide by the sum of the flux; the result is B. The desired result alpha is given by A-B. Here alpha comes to -10.2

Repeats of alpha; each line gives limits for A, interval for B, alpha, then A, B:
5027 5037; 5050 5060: -18.8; 5036.55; 5055.3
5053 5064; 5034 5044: 17.5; 5056.30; 5038.8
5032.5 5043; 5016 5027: 20.8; 5042.35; 5021.5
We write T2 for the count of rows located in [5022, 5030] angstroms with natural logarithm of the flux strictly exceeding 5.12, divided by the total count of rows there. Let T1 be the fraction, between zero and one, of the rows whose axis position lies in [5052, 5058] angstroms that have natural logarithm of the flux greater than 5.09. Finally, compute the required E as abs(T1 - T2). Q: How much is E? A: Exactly 0.17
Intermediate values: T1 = 0.60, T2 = 0.43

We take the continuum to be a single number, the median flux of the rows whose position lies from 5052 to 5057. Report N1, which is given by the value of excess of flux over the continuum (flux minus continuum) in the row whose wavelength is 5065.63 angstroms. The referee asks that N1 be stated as -27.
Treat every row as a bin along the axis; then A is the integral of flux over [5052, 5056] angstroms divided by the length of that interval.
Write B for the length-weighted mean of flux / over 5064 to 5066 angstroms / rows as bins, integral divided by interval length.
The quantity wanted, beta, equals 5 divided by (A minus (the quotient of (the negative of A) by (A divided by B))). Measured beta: 0.0162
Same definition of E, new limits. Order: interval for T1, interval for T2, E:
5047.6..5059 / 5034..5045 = 0.30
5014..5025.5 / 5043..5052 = 0.25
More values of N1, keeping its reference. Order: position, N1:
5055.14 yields 5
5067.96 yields -1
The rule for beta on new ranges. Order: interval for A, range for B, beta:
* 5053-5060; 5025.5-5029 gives 0.0152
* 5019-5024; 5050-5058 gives 0.0155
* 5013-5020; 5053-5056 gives 0.0156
